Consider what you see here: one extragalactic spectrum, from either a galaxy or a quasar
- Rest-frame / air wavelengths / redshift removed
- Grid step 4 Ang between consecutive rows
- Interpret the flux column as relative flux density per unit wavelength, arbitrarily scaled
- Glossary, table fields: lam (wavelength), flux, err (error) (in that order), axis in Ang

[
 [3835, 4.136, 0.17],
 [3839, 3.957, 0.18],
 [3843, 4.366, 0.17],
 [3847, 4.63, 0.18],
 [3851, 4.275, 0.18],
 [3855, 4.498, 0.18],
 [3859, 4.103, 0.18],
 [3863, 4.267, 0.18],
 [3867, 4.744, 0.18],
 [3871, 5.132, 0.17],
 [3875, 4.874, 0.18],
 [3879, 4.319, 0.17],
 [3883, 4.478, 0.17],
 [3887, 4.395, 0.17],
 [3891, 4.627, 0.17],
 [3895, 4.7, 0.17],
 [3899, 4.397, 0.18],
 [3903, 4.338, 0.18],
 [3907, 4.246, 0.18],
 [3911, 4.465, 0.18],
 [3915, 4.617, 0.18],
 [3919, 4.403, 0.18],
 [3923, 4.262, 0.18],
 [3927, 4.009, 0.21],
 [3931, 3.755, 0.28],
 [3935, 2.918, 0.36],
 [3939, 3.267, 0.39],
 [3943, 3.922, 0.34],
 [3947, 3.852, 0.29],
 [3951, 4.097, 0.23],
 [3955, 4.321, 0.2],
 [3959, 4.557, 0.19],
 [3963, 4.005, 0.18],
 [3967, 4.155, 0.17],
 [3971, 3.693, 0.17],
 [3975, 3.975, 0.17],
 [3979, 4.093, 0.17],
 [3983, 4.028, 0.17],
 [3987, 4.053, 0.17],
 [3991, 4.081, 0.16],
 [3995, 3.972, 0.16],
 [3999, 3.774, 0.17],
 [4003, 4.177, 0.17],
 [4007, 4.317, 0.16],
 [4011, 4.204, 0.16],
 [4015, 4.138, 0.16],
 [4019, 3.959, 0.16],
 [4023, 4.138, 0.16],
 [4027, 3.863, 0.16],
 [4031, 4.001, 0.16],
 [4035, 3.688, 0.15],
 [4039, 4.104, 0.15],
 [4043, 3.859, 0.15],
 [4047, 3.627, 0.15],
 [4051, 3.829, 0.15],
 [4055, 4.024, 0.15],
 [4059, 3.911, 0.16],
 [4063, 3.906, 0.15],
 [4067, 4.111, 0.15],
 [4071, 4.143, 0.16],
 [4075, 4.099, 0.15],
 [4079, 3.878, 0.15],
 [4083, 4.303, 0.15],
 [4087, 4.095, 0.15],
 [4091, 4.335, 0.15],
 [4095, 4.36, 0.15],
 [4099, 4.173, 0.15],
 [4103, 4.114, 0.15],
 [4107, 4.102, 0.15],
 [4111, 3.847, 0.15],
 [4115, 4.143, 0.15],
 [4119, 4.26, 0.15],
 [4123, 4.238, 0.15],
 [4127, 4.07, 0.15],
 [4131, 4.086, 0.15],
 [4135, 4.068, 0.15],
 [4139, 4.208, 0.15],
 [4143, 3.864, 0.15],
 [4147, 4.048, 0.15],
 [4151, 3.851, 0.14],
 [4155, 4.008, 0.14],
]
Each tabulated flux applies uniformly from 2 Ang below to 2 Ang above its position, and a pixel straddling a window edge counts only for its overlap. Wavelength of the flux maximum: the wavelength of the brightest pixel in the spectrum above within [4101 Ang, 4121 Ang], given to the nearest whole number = 4119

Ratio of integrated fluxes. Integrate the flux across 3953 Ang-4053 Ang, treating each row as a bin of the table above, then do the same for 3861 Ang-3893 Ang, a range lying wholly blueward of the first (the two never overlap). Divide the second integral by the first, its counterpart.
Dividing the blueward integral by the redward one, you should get 0.37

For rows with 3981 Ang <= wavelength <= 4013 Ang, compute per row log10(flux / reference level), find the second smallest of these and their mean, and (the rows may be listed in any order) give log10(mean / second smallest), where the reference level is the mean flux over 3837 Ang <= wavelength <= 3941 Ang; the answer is -0.16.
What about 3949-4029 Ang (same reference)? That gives -0.38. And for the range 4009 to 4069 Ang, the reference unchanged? -0.26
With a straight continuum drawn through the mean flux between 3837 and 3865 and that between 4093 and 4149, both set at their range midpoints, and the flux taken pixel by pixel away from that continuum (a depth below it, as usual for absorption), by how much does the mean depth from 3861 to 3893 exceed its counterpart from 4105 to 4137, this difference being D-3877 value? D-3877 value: -0.3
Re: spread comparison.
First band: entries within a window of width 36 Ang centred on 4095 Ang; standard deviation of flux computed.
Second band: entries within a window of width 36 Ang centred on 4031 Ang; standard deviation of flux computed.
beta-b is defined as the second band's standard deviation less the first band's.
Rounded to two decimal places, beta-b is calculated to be 0.00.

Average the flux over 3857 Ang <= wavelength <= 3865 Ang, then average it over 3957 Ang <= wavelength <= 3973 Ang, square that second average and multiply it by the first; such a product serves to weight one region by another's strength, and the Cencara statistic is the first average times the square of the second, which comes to 70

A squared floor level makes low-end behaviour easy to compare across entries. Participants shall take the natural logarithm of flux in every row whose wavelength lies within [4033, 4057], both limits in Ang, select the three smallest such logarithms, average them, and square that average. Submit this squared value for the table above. 1.72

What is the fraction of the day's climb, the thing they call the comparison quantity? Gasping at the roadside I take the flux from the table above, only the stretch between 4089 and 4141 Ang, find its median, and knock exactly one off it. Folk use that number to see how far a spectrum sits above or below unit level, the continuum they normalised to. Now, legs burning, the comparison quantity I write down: 3.14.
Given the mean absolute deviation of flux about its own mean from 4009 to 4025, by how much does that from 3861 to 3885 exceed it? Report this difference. 0.21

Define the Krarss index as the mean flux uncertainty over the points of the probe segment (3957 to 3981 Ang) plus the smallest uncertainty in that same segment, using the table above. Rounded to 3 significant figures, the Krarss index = 0.345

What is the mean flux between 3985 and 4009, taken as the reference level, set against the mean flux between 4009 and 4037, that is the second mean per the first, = 0.98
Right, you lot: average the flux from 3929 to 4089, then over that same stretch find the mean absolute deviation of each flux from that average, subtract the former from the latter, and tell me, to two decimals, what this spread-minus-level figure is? -3.78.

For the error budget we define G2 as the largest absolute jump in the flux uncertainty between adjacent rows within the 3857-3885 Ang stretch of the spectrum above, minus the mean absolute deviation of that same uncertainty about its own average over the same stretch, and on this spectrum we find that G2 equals 0.0051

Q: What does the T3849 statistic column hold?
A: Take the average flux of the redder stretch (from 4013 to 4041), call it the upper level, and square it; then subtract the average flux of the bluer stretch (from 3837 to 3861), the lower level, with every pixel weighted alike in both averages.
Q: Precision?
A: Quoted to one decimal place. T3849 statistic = 11.6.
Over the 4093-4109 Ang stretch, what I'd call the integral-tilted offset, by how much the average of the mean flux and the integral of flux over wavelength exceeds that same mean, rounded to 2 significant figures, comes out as 31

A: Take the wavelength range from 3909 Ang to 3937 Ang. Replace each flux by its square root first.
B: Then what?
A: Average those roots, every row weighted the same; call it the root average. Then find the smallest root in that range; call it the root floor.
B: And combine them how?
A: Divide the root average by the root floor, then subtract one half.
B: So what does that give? 0.68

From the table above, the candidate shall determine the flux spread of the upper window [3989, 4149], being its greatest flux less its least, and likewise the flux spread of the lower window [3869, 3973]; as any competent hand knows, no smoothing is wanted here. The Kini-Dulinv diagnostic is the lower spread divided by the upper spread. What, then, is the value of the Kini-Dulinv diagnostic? 3.0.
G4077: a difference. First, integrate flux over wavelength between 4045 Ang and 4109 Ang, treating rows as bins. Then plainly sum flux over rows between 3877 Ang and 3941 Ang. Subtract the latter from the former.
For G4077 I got 193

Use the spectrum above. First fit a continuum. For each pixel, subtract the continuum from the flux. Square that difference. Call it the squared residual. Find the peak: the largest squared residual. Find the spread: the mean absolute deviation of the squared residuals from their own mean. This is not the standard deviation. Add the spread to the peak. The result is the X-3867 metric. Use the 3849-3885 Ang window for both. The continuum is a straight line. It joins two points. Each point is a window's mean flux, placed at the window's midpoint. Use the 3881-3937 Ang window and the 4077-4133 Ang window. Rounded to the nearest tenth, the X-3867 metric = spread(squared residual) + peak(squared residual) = 0.9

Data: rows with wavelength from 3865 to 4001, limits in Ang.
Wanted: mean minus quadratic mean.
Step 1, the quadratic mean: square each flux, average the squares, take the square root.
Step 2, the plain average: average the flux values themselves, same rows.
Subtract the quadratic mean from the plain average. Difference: -0.022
